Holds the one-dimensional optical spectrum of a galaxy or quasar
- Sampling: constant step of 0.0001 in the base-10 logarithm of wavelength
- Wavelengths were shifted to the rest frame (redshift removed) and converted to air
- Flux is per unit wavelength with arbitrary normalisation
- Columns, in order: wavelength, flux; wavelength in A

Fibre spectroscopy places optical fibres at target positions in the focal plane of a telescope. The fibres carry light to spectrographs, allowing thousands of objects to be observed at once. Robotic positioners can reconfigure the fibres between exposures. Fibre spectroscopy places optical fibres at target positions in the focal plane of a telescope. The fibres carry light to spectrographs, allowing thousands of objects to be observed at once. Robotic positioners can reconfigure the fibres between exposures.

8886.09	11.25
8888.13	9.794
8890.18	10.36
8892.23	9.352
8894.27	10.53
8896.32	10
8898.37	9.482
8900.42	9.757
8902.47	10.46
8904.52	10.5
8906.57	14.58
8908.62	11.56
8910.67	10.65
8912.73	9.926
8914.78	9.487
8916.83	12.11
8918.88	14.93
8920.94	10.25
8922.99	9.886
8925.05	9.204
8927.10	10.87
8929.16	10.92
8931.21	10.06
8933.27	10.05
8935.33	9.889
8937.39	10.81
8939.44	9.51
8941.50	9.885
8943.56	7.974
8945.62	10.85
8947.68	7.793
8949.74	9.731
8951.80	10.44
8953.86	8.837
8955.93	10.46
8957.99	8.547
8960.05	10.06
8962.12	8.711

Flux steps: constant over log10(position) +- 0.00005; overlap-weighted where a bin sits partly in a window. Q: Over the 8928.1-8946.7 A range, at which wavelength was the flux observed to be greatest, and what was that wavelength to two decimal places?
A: 8929.16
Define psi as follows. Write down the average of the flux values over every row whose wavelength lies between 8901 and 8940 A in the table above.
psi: 10.8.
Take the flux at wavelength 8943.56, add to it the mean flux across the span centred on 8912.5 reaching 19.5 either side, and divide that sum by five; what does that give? 3.75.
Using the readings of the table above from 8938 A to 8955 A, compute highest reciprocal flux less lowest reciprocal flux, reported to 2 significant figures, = 0.036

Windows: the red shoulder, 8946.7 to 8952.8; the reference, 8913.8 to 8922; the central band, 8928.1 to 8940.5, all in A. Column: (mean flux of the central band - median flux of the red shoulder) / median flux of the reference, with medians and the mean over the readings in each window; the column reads 0.043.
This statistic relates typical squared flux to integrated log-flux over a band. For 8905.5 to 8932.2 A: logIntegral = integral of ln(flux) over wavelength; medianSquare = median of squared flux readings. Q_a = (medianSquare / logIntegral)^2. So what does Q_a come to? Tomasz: 3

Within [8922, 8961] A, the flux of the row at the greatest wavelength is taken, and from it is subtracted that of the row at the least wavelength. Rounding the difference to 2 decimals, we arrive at 0.17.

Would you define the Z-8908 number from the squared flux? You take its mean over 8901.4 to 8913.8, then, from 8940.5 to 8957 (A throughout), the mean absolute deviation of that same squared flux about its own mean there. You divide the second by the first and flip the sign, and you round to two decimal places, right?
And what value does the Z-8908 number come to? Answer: -0.14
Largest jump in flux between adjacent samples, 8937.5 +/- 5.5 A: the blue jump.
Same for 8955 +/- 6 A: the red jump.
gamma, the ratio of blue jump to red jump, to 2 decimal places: 0.68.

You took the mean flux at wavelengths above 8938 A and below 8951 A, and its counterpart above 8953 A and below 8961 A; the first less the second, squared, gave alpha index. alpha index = 0.0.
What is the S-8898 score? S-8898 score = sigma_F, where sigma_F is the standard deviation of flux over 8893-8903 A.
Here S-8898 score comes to 0.4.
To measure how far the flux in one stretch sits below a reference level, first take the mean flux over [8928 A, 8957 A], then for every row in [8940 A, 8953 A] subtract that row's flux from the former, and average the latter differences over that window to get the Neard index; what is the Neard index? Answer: 0.36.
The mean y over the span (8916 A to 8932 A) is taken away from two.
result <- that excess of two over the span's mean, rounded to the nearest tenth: -9.0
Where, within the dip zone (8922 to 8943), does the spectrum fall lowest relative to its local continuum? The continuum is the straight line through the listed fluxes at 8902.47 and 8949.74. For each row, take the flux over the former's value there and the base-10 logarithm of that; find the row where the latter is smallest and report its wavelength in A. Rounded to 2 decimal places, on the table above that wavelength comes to 8925.05 A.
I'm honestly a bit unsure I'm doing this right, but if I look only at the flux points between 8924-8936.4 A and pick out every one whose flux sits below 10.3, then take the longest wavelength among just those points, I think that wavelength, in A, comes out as 8935.33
